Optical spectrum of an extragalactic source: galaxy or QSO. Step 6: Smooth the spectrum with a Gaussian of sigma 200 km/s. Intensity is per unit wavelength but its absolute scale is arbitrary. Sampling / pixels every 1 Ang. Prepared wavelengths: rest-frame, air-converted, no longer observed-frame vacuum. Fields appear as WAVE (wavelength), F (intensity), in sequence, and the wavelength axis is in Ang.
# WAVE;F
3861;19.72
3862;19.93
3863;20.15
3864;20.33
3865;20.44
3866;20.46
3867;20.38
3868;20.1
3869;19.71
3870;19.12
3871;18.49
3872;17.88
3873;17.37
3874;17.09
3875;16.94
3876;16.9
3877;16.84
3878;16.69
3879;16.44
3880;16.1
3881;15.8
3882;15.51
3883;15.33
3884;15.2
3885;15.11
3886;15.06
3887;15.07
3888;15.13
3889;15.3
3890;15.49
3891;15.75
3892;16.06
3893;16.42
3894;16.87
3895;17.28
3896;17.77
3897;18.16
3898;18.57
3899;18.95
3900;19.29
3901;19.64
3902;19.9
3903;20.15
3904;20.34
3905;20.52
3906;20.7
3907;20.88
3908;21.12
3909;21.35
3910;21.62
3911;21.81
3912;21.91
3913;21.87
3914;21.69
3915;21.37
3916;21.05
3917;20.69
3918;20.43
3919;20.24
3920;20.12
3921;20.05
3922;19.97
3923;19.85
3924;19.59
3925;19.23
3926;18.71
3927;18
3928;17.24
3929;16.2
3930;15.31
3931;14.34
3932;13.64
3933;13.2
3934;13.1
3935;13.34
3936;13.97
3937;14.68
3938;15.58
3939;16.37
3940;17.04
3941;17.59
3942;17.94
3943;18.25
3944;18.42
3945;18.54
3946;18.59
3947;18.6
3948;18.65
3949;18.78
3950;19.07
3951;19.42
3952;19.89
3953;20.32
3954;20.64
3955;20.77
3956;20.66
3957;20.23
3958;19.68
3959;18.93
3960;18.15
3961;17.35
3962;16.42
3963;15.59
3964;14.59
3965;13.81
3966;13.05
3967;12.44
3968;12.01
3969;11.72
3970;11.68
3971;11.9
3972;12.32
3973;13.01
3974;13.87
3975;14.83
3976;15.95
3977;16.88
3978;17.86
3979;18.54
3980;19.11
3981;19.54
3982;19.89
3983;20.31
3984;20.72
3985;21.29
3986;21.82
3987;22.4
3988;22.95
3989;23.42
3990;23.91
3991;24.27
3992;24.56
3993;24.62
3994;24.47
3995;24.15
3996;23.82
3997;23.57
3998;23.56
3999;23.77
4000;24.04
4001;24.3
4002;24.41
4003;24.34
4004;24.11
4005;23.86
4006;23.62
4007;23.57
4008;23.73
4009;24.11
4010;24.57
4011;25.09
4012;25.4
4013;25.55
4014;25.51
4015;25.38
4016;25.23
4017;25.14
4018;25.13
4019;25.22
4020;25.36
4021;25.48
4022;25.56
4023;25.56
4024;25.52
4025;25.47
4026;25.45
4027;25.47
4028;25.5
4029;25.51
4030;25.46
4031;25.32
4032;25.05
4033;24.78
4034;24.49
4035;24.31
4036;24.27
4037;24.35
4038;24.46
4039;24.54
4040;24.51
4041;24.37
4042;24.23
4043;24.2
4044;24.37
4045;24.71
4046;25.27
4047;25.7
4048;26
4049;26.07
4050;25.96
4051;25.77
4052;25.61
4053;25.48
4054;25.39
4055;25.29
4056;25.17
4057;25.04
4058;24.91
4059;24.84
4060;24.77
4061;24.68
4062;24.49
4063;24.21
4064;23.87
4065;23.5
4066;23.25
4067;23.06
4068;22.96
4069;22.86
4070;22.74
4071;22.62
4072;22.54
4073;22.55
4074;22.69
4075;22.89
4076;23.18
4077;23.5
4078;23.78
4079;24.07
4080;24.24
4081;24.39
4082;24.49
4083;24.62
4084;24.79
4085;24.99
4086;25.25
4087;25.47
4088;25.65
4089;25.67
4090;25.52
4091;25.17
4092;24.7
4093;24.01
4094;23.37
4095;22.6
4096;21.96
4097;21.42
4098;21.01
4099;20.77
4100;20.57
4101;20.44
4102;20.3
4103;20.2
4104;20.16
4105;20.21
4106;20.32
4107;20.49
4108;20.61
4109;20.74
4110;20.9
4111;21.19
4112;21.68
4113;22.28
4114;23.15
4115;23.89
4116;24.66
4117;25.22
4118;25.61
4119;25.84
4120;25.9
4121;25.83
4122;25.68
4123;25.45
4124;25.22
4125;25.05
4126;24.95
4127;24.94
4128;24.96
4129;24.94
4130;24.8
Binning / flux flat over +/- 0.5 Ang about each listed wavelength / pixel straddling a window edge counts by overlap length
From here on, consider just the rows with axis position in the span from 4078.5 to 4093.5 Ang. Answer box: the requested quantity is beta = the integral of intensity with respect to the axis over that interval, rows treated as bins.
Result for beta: 373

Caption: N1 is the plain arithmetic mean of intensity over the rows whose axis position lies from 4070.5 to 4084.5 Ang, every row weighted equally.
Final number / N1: 23.6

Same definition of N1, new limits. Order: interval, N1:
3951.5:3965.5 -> 18.4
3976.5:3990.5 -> 20.6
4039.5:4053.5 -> 25.2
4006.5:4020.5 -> 24.9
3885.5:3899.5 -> 16.6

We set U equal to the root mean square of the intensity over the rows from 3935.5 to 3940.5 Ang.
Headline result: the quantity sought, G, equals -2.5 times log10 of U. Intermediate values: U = 16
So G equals -2.98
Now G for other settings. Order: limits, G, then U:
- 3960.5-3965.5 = -2.98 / 16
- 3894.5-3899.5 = -3.15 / 18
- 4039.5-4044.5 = -3.47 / 24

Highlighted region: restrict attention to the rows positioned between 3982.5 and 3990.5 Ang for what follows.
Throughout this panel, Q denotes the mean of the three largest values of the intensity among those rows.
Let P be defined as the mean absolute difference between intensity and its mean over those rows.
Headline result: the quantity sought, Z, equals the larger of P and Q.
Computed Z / 23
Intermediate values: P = 1.1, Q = 23.4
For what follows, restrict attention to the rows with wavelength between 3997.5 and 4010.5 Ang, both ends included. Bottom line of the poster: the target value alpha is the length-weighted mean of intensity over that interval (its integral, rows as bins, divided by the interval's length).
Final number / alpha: 24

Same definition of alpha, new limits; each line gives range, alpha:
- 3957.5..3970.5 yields 15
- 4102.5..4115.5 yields 21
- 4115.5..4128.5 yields 25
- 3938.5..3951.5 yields 18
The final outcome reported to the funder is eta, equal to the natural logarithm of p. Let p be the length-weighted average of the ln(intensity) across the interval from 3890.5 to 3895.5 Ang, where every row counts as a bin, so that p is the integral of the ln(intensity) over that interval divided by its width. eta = 1.03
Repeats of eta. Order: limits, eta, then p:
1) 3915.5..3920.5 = 1.11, 3.02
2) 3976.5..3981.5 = 1.07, 2.91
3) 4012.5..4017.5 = 1.17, 3.23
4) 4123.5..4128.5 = 1.17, 3.22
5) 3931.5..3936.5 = 0.96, 2.60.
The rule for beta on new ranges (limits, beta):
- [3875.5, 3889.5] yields 220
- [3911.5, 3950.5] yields 703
